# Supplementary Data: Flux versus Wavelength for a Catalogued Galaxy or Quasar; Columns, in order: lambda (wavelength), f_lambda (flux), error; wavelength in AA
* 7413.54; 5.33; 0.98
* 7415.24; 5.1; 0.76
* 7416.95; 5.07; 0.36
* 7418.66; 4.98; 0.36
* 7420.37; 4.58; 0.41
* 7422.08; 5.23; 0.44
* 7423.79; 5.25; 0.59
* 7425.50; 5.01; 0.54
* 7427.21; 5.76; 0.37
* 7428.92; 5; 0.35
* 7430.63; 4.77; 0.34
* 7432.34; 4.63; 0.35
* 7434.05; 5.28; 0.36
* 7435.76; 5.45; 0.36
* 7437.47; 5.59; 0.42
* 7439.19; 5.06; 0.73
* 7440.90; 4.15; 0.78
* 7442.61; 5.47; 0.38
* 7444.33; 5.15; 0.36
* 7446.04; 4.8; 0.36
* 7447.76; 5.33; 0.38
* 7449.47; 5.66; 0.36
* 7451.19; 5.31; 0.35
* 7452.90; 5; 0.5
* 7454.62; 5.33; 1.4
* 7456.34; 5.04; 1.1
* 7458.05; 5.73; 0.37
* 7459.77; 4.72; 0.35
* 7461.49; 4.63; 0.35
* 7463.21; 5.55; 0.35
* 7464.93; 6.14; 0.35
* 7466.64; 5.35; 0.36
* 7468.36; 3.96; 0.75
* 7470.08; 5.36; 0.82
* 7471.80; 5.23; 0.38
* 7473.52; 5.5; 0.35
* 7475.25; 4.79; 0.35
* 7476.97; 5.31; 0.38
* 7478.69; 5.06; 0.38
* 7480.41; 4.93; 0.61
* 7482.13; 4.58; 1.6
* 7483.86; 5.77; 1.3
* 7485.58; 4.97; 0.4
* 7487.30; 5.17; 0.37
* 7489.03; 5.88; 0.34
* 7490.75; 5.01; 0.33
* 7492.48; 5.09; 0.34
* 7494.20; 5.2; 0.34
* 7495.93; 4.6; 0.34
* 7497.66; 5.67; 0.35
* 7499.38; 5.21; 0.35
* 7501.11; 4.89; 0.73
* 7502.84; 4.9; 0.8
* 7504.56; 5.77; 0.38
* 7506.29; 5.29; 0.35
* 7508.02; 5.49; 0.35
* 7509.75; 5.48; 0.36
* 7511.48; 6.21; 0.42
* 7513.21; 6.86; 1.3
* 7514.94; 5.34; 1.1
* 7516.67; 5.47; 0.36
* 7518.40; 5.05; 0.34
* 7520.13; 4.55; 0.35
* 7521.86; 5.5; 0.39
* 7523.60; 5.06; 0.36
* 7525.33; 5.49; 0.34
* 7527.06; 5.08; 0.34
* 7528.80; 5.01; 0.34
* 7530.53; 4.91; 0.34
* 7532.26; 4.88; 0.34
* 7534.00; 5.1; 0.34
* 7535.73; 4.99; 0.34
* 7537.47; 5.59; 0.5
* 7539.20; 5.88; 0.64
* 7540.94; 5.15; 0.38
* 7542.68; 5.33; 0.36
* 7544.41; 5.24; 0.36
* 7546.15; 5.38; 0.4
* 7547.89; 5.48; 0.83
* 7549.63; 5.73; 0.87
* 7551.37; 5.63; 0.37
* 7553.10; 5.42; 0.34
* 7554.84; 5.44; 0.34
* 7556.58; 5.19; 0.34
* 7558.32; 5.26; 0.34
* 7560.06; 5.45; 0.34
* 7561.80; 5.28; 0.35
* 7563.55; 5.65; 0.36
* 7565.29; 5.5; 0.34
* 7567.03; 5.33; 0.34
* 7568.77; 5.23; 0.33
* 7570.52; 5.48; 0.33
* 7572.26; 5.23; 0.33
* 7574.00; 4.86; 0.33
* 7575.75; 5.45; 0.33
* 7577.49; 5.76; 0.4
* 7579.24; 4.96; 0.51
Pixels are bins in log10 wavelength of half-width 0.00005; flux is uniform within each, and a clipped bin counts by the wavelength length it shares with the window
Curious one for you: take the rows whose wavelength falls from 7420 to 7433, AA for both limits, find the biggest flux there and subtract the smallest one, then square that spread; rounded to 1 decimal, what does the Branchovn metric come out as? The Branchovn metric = 1.4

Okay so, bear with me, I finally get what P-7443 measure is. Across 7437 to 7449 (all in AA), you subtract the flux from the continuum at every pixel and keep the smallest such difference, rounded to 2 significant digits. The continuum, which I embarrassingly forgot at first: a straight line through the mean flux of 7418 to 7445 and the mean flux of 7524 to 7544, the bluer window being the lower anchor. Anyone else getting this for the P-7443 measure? -0.50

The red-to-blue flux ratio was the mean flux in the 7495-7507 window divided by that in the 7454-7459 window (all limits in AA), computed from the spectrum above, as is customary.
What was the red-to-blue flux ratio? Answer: 0.97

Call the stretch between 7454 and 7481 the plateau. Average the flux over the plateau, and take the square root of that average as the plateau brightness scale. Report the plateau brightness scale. 2.27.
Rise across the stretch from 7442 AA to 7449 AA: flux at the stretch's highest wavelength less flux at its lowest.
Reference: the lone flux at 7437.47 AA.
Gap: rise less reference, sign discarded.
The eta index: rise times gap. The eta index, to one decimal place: -0.8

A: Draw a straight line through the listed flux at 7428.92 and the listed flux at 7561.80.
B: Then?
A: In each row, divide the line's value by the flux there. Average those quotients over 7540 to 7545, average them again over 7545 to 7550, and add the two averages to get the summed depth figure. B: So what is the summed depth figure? 1.95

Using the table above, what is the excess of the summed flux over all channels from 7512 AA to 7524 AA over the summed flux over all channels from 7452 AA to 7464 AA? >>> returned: 1.8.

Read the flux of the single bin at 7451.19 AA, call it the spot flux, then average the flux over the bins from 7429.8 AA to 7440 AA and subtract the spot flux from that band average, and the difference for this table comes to -0.18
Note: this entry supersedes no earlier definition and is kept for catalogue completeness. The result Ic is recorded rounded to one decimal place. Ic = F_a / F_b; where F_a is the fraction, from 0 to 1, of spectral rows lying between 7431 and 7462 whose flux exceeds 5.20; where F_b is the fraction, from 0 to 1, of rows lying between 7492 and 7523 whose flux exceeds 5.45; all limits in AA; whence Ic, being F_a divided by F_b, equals 1.1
